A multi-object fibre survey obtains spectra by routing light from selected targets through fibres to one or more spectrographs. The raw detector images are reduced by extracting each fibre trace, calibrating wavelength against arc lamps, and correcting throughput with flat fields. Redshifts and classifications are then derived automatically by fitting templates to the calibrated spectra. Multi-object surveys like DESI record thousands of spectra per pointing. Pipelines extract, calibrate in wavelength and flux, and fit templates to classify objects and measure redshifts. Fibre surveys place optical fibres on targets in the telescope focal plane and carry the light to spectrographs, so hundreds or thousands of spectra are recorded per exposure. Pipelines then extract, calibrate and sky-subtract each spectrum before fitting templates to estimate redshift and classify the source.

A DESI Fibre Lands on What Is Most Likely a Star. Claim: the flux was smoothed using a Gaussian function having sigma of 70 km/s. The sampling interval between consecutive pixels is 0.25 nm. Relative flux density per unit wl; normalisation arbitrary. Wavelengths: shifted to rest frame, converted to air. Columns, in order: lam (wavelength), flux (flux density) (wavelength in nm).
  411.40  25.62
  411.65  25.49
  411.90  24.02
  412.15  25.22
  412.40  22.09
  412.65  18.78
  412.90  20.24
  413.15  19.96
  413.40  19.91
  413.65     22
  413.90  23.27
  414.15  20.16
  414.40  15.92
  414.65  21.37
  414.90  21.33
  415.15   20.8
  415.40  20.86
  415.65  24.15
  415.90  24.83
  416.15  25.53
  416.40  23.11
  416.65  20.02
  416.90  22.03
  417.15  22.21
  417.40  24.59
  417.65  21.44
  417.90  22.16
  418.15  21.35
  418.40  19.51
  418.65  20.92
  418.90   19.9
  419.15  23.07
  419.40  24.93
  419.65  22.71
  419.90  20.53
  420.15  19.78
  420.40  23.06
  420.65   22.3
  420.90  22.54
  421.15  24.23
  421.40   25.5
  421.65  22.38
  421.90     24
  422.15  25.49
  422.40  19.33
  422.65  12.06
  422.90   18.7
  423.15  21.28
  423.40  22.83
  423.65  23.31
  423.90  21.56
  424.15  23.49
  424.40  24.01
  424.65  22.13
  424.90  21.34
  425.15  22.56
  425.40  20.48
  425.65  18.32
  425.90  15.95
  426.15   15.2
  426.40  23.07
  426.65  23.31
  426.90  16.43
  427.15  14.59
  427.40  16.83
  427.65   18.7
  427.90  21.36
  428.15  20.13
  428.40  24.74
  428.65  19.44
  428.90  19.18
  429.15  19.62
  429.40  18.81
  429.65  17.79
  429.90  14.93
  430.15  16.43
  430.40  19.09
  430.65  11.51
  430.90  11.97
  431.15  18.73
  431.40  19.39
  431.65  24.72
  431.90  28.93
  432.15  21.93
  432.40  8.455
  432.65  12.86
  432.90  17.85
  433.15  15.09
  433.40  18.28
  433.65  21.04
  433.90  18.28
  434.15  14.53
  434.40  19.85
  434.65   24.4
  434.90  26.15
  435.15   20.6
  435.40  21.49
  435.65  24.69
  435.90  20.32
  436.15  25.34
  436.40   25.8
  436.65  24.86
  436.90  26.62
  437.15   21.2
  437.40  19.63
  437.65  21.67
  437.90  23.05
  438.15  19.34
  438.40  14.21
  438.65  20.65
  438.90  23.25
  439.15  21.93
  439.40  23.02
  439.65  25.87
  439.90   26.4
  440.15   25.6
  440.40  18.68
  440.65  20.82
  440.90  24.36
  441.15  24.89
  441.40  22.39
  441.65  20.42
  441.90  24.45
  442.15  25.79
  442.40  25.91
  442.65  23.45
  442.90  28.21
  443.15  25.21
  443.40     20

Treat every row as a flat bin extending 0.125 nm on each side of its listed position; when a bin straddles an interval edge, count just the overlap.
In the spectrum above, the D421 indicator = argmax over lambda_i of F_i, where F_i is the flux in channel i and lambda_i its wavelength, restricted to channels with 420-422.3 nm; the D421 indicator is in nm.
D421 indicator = 421.40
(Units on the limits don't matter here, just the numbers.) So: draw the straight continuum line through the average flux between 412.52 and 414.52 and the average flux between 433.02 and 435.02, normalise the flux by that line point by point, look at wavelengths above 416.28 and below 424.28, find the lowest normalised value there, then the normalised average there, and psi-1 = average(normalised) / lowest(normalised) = 1.81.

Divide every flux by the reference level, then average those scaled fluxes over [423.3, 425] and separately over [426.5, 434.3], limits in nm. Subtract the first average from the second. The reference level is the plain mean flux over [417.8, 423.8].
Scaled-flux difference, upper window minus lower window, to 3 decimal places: -0.204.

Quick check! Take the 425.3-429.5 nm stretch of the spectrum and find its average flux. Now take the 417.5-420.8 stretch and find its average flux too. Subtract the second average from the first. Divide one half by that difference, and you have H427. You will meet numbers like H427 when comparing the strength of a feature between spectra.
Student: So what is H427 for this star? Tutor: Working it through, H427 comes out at -0.2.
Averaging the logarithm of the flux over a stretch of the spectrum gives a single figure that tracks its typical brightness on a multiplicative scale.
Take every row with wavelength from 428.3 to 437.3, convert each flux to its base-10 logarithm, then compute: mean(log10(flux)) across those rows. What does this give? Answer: 1.28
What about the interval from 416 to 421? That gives 1.34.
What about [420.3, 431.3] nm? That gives 1.29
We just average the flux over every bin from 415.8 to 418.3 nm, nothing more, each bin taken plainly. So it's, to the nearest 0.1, 22.7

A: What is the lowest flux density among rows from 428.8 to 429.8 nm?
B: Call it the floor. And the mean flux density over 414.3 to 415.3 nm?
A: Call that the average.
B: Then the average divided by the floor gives 1.12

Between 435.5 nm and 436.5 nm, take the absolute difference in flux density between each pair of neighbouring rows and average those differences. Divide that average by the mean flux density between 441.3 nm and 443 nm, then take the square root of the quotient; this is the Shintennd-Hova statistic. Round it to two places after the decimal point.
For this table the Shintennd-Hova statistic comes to 0.37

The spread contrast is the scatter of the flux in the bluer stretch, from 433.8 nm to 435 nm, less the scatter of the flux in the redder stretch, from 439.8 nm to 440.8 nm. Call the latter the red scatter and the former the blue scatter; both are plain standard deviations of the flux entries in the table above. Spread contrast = 1.0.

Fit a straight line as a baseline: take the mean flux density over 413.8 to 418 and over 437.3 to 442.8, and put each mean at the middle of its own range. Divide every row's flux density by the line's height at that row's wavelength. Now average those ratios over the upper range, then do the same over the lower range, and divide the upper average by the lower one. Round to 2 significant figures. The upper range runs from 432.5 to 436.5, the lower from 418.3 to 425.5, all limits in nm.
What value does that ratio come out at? 0.92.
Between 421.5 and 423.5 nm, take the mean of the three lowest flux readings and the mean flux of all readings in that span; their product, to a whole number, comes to 347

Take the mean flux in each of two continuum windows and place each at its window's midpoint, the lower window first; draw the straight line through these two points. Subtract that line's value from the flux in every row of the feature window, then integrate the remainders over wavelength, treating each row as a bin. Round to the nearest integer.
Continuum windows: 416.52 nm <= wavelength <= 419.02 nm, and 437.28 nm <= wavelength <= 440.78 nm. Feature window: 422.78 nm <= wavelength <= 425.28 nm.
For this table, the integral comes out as 2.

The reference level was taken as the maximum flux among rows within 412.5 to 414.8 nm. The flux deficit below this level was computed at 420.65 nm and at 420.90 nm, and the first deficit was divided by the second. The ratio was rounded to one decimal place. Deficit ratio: 1.3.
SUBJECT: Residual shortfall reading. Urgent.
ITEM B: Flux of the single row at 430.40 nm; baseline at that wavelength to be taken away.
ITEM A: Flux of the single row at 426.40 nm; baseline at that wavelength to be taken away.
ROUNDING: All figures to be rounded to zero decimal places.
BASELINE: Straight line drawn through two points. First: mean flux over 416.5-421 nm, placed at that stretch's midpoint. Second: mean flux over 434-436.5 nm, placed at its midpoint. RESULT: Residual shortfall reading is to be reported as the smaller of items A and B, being -3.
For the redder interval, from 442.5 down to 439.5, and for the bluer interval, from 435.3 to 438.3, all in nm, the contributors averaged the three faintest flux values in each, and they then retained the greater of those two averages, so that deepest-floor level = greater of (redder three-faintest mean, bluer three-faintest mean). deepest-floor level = 20.0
